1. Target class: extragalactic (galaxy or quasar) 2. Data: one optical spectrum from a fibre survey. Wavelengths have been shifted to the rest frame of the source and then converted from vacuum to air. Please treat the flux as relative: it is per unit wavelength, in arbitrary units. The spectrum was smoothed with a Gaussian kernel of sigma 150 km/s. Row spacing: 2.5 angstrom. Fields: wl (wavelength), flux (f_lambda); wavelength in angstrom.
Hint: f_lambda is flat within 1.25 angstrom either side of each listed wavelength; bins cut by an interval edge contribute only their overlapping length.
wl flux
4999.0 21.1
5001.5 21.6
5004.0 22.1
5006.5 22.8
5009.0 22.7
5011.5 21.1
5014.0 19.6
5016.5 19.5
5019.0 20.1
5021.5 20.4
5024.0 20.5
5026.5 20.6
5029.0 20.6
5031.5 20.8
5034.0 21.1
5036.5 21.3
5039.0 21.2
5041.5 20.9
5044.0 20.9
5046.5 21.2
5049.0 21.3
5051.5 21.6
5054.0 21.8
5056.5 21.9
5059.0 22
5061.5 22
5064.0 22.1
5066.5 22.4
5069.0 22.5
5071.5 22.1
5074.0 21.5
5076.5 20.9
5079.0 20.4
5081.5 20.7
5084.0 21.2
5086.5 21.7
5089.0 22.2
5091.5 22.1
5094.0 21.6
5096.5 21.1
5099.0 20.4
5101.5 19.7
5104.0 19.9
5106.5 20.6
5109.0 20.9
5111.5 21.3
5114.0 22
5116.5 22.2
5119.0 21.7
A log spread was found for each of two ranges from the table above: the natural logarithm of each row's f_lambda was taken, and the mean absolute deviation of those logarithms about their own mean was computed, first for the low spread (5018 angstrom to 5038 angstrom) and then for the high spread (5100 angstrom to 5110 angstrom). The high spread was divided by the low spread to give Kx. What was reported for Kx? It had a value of 1.7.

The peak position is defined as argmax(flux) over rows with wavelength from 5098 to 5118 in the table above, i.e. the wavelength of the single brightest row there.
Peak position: 5116.5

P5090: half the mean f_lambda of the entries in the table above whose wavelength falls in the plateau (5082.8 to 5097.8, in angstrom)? 10.8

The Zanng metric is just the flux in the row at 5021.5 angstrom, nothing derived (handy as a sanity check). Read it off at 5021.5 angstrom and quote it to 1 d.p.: 20.4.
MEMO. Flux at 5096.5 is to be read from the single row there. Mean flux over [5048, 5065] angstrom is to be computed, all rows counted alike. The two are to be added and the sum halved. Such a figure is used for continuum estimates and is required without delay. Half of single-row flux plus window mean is 21.5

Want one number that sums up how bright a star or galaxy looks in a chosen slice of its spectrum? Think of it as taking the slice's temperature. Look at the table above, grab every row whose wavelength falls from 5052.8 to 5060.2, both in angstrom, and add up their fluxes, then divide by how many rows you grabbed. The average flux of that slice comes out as 21.9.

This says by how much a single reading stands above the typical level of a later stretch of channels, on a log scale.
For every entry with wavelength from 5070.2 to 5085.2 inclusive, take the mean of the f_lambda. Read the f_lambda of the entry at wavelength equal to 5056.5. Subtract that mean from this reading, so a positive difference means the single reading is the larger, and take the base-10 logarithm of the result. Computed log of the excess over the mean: -0.12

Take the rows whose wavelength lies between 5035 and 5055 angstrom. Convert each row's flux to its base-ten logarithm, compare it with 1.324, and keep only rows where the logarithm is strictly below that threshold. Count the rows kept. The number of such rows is 2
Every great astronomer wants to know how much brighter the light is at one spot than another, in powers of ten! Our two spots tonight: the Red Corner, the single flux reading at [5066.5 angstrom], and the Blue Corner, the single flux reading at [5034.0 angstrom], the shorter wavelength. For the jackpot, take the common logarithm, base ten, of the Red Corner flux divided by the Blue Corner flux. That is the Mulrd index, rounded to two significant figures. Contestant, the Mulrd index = 0.026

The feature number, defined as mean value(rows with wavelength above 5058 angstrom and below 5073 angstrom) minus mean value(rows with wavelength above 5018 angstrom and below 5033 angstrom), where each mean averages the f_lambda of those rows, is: 1.7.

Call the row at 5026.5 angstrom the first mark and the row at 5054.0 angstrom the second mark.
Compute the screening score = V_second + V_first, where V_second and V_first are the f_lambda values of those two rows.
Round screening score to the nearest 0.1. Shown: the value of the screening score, 42.4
